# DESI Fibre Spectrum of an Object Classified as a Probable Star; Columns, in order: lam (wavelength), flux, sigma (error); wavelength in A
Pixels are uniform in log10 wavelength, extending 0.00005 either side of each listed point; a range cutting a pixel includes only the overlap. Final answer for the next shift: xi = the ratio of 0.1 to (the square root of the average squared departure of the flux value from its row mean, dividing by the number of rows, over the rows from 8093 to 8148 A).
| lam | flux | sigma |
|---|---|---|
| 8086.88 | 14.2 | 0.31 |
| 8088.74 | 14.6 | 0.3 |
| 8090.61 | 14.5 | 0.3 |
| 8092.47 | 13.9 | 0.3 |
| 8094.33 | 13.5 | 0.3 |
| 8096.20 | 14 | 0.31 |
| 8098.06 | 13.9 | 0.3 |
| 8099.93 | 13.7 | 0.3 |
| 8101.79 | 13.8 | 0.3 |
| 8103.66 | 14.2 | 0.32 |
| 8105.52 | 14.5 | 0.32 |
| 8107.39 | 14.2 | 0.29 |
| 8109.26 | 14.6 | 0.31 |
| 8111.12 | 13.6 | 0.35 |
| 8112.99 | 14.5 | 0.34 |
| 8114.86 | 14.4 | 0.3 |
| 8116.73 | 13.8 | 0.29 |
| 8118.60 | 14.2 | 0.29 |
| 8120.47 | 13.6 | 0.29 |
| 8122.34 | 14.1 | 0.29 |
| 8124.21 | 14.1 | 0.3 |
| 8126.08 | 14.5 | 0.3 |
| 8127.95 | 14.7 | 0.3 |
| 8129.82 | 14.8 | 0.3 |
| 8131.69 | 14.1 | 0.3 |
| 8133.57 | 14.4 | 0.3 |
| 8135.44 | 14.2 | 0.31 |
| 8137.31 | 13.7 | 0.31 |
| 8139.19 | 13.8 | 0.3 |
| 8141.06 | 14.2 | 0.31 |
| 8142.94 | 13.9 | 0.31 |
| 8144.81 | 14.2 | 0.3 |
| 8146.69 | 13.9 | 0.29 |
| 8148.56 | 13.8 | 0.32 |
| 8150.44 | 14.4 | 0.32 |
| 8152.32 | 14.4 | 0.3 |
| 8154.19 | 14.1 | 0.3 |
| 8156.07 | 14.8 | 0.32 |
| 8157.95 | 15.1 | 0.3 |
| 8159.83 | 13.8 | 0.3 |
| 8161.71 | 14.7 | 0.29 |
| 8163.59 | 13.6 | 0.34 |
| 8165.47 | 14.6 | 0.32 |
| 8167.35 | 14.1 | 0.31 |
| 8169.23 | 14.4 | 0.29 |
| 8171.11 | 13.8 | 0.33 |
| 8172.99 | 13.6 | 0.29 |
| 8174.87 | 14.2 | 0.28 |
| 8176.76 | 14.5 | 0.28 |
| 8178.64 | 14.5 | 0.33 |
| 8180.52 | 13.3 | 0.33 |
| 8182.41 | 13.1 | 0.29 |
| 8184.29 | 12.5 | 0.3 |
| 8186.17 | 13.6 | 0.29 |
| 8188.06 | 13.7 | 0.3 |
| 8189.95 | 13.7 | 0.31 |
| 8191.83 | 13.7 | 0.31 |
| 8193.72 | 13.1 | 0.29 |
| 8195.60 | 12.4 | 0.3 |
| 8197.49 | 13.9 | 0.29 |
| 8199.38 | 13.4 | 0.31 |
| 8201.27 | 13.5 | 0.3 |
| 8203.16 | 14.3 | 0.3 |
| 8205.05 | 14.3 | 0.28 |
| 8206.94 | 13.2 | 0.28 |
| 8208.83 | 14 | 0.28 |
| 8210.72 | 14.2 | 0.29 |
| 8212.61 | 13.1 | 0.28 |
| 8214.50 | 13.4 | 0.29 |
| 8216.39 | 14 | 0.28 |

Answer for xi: 0.29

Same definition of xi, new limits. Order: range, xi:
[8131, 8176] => 0.26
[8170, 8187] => 0.16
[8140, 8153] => 0.44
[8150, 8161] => 0.23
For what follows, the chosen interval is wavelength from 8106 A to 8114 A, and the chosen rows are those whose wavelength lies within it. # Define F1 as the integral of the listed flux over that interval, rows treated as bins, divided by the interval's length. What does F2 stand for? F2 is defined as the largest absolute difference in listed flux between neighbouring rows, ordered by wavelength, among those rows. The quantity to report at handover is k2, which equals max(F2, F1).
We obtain 14.2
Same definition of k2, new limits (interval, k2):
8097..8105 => 13.9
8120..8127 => 14.1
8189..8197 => 13.3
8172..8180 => 14.2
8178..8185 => 13.3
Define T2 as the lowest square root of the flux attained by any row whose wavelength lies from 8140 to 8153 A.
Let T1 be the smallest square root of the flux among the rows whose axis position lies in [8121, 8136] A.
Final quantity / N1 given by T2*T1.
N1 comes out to 13.9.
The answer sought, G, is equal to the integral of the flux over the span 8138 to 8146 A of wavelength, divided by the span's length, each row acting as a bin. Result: 14.0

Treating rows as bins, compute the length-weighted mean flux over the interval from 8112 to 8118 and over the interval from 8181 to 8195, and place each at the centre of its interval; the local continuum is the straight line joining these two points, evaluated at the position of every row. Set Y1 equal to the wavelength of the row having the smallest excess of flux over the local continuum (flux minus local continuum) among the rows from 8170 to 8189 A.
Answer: 8184.29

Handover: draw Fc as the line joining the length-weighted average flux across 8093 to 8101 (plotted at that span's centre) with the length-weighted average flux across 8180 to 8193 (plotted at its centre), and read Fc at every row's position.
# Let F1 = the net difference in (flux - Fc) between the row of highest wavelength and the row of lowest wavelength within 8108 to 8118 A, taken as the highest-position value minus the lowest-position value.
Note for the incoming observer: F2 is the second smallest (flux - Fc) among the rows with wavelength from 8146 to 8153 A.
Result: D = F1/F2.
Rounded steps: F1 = -0.76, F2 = 0.348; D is -2.2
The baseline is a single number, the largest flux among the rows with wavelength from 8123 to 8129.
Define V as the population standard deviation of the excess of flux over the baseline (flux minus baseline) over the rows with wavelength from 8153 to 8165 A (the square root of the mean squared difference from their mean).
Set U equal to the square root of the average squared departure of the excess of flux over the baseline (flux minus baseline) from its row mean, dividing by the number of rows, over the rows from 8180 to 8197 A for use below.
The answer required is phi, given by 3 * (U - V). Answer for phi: -0.2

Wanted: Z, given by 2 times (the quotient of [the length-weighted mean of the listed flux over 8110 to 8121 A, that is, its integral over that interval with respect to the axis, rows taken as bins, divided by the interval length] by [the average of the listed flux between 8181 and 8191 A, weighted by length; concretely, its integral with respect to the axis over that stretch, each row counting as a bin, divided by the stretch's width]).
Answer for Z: 2.11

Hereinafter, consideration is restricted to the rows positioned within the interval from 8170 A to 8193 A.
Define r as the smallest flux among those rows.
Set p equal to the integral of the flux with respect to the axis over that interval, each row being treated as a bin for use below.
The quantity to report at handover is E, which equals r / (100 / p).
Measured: 39.3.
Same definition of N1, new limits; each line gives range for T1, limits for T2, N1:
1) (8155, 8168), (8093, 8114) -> 13.5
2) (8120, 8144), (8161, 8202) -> 13.0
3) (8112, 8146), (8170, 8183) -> 13.3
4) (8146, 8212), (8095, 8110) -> 13.0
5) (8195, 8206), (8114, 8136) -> 13.0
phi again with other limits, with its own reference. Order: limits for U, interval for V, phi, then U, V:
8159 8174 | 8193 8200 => -0.4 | 0.41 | 0.54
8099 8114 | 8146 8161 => -0.2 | 0.37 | 0.45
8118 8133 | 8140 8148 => 0.6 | 0.36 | 0.15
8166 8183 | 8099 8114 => 0.4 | 0.49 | 0.37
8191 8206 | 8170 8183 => 0.2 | 0.59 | 0.52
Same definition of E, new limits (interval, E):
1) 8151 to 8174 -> 44.6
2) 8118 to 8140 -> 42.4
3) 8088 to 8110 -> 41.9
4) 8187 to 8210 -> 38.8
